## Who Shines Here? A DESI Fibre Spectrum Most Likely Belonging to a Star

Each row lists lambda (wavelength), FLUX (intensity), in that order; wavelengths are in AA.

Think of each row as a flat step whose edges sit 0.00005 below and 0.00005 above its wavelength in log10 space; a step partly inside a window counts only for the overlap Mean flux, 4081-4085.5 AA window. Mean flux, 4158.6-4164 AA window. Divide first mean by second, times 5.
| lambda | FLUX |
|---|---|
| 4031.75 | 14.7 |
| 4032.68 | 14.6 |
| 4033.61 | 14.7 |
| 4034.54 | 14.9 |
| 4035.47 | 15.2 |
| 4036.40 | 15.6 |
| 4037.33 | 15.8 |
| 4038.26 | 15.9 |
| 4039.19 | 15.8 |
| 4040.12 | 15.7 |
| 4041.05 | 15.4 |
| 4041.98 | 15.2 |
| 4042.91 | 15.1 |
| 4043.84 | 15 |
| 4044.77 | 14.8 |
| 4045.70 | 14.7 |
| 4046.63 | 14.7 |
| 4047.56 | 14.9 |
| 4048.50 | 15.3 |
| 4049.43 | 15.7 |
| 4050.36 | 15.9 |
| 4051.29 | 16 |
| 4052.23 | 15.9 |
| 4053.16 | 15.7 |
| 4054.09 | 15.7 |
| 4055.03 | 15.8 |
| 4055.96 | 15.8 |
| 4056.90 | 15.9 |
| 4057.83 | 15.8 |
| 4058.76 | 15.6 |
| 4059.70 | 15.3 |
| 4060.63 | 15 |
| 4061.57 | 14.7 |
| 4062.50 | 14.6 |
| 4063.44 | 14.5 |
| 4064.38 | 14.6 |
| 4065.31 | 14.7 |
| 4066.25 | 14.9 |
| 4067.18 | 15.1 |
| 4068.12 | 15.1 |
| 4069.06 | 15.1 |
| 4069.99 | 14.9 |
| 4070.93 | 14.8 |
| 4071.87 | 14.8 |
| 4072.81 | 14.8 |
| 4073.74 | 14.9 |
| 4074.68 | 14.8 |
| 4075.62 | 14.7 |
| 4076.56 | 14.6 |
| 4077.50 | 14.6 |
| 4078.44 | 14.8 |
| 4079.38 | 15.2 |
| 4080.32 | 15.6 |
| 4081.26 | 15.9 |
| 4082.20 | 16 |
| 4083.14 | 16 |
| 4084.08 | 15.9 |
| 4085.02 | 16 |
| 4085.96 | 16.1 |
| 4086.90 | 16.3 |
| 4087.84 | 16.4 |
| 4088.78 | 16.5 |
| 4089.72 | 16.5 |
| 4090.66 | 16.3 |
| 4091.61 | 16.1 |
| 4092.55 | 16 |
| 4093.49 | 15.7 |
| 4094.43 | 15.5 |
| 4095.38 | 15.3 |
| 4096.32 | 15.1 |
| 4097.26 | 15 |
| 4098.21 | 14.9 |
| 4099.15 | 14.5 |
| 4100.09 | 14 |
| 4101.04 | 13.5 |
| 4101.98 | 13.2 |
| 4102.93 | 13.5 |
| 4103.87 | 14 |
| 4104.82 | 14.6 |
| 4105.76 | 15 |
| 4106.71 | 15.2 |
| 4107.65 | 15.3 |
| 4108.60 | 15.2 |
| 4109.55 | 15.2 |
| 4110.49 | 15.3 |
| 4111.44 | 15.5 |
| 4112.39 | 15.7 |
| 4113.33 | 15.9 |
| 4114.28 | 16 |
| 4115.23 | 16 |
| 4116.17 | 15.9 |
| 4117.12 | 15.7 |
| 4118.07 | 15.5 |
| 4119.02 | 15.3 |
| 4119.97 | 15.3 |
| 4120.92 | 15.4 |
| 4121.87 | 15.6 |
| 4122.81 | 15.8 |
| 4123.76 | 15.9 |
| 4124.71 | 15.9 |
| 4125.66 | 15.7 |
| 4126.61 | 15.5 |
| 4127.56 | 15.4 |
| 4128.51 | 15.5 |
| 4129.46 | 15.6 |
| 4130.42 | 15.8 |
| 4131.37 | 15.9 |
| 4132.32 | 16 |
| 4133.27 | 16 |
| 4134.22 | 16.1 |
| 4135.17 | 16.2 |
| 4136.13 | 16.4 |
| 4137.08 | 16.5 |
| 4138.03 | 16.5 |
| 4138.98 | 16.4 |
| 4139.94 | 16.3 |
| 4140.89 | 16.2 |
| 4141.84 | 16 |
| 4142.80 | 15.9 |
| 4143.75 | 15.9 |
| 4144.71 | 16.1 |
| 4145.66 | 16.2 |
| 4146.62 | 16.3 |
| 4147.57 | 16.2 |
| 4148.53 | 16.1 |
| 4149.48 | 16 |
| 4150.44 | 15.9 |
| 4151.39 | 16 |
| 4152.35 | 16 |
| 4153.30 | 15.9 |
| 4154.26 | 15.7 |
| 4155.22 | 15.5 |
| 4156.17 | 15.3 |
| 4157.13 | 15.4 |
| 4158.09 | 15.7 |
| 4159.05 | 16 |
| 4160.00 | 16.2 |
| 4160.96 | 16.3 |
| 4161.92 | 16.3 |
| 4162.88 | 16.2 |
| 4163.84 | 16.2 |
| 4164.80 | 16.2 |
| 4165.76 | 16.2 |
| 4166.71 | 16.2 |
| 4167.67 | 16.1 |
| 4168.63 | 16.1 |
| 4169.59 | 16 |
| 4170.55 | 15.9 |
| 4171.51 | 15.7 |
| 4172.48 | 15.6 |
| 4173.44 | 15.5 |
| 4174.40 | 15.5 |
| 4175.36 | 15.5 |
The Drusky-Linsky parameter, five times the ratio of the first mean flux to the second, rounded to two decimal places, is 4.93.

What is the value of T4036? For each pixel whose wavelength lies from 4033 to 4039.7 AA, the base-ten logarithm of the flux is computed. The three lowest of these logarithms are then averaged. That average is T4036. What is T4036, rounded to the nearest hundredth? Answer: 1.17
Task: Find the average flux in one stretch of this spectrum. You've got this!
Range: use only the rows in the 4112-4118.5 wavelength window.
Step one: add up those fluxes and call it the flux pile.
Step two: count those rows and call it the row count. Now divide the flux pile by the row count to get 15.8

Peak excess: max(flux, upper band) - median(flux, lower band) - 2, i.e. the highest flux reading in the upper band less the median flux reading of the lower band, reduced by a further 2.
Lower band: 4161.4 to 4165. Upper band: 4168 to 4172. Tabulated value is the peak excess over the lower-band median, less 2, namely -2.1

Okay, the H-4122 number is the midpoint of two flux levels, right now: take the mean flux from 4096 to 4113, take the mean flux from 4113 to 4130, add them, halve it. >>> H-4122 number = 15.2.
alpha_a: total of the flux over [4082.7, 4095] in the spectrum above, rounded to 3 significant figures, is 209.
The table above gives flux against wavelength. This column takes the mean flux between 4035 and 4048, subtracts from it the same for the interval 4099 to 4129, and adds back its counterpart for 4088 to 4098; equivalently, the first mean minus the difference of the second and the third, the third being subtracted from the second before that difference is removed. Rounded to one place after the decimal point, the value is 15.9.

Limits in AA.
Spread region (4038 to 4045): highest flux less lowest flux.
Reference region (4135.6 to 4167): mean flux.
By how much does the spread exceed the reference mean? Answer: -15.0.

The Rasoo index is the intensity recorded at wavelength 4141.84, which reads 16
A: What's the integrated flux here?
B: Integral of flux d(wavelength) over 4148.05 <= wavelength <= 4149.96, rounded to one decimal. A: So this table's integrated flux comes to 30.7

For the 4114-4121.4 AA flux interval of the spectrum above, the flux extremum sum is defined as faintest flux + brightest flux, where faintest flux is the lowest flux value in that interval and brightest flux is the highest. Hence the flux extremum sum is 31.3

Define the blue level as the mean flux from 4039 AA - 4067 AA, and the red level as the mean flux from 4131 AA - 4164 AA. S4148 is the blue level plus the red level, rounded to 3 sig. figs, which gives 31.3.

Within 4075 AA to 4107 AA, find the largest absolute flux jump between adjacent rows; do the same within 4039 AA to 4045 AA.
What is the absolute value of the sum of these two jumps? 0.90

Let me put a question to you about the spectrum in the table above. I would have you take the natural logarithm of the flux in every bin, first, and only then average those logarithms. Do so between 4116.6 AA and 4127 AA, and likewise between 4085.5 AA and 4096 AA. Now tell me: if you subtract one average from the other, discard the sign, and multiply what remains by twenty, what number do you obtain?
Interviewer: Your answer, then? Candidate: 0.58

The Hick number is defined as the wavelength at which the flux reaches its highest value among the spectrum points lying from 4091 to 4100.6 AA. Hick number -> 4091.61 AA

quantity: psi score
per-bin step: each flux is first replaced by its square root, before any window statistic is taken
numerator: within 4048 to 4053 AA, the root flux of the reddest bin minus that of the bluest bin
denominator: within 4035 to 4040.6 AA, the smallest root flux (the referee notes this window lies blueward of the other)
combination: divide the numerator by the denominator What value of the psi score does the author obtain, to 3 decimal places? 0.019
